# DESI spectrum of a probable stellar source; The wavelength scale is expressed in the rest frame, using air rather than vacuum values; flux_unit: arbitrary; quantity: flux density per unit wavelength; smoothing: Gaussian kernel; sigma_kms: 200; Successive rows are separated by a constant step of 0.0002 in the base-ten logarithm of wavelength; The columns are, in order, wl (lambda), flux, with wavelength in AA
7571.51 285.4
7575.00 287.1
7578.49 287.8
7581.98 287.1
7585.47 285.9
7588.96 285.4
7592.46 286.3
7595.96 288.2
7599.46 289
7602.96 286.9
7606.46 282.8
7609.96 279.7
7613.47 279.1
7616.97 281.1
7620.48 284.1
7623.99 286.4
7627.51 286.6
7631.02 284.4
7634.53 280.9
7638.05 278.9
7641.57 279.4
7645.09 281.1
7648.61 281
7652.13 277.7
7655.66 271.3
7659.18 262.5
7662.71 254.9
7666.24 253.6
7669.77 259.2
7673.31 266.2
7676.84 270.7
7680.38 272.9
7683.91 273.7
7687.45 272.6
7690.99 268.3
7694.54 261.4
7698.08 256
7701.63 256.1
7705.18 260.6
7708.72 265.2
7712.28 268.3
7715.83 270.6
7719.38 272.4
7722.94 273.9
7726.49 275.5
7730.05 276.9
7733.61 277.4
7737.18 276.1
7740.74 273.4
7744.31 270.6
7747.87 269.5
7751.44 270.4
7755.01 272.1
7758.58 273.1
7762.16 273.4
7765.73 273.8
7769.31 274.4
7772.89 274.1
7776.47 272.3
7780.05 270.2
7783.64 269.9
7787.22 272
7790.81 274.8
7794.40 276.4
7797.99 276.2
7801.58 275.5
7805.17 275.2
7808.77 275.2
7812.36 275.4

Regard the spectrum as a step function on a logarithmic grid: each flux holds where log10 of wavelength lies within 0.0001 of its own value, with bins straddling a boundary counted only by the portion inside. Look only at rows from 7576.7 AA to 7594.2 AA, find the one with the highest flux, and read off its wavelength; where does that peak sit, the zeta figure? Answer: 7578.49 AA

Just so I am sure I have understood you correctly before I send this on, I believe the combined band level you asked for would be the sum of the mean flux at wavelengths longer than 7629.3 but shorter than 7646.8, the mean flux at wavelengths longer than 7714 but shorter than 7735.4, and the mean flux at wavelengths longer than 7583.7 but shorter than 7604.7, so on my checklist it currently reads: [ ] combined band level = 842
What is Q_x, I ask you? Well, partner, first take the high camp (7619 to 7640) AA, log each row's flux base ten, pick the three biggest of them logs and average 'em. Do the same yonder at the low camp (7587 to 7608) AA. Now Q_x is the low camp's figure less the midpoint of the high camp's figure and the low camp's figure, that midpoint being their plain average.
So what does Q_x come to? 0.002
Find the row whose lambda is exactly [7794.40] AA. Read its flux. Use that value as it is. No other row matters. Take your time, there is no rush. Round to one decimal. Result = 276.4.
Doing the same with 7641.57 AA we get 279.4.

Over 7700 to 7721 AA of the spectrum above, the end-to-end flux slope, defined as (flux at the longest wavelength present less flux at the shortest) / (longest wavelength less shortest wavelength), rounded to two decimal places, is 0.92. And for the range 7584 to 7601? 0.22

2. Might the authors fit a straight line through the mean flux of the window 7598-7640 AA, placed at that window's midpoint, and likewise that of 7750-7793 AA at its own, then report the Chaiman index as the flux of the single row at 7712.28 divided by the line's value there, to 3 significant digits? 0.970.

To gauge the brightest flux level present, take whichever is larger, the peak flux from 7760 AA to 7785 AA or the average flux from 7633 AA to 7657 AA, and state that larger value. 279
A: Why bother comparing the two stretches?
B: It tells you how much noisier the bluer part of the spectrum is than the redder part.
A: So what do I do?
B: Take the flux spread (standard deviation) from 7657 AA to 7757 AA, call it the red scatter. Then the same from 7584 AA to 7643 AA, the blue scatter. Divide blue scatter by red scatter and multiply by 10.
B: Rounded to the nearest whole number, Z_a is 5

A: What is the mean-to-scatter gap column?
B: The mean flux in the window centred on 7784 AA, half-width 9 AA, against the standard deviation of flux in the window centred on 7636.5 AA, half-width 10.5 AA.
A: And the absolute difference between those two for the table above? 269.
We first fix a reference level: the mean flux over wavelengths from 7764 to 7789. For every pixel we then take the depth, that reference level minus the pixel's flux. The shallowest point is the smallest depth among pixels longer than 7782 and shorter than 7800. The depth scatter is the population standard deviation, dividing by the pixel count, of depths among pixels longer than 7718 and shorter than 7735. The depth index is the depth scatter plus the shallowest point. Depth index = -2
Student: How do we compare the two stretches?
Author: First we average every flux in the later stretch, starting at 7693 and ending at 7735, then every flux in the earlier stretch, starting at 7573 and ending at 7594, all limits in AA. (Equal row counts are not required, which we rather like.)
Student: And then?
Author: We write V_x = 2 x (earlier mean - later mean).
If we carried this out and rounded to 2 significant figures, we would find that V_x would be 37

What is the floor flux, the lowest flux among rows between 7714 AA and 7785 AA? 269.5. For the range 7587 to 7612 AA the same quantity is 279.7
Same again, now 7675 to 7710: 256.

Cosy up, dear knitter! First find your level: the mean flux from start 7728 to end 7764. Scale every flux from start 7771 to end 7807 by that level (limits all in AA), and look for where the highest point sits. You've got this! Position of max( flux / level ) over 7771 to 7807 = 7794.40 AA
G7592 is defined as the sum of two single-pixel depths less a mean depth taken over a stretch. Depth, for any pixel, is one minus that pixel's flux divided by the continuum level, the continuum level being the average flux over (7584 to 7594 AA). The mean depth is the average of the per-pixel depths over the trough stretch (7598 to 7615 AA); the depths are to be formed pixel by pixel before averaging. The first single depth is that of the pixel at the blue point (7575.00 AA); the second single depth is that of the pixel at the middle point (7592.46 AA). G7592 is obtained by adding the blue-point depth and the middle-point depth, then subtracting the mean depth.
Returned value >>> -0.014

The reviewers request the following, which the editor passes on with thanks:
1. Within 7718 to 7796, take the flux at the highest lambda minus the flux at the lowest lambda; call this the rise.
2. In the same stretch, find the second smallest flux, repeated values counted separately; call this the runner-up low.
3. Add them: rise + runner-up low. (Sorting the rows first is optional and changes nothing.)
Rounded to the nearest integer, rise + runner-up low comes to 274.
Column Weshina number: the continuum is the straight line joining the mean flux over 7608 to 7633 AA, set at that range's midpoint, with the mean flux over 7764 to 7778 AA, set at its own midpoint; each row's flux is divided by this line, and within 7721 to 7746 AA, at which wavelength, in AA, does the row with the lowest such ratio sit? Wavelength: 7744.31 AA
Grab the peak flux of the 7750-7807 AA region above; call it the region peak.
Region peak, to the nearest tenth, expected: 276.4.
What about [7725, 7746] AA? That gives 277.4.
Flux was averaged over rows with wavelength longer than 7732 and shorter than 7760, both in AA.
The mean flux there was 273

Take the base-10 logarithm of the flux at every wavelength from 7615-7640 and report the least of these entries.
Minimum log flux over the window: 2.45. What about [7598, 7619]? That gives 2.45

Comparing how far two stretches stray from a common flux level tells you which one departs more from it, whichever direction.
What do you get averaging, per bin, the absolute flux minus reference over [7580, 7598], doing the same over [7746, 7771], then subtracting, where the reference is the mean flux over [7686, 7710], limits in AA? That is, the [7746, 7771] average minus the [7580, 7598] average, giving -14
